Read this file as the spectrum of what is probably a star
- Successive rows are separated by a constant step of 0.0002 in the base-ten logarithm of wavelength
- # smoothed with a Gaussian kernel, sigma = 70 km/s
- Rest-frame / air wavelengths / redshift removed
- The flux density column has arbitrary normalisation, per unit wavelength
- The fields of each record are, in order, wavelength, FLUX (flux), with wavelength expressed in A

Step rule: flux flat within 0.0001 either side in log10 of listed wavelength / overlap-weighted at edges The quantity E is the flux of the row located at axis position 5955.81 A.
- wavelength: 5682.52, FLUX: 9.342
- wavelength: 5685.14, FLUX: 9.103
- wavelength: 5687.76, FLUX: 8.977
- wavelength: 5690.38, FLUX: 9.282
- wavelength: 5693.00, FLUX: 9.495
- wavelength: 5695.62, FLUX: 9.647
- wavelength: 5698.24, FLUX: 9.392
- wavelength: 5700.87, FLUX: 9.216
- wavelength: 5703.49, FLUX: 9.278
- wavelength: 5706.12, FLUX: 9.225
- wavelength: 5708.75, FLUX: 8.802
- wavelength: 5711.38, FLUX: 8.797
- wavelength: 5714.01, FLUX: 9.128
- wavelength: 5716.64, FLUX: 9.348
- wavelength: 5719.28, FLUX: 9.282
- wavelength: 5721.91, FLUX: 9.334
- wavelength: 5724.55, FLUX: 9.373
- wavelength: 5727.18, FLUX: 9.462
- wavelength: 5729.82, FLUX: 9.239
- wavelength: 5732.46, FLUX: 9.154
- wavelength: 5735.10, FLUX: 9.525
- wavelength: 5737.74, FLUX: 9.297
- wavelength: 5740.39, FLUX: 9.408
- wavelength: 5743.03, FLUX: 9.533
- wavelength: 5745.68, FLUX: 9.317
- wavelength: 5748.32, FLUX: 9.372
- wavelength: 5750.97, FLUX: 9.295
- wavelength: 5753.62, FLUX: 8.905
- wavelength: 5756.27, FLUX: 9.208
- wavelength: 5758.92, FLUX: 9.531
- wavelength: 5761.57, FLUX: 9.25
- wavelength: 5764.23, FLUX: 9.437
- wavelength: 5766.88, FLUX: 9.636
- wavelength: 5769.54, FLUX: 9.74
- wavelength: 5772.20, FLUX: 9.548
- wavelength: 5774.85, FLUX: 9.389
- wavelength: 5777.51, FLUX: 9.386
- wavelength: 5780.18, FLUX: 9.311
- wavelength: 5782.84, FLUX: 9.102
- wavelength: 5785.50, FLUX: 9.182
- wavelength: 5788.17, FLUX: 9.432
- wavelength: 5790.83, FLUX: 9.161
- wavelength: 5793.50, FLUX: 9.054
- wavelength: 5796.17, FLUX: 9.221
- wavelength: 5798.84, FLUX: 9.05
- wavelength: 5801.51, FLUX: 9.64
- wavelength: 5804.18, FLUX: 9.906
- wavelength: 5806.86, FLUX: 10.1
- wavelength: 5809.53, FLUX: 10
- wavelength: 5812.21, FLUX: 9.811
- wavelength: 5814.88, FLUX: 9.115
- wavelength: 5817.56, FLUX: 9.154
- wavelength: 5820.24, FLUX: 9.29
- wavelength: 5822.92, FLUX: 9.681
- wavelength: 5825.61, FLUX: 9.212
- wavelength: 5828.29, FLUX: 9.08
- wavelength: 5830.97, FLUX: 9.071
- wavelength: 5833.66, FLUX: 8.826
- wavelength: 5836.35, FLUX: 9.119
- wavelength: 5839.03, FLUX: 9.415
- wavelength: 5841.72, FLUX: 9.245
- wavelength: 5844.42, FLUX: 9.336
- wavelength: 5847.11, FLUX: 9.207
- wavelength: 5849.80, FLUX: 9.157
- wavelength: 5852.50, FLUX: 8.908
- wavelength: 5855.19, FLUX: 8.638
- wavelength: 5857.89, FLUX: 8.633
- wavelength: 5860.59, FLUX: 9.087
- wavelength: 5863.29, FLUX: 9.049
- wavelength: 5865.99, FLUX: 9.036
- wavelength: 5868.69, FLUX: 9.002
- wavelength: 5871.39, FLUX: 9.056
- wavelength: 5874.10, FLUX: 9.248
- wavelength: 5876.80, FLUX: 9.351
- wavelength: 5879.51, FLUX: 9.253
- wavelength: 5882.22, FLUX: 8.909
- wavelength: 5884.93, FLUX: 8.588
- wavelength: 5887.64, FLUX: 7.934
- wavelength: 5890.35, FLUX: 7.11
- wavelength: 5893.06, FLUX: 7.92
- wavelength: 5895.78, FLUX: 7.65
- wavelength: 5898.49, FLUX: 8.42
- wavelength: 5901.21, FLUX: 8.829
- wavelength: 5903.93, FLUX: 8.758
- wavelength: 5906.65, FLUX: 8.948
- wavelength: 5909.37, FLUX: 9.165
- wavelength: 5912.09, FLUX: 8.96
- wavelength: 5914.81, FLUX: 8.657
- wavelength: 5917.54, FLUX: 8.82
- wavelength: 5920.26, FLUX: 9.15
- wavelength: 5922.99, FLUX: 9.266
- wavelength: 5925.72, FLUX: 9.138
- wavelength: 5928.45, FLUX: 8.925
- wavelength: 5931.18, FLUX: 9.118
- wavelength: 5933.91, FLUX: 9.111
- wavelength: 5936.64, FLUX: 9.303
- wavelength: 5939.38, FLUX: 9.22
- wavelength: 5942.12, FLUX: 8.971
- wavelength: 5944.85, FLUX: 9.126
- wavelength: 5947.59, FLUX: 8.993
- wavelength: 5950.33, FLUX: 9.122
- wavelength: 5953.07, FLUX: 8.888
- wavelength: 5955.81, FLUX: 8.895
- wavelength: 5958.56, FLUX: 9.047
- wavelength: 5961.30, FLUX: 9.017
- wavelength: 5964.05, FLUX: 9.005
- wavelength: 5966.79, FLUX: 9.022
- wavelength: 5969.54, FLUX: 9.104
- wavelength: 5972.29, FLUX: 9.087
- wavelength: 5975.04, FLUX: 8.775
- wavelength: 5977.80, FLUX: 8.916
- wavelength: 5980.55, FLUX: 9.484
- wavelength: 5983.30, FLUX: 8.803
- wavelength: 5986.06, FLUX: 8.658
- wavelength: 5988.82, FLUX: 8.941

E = 8.895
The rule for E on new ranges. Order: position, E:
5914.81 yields 8.657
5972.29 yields 9.087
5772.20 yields 9.548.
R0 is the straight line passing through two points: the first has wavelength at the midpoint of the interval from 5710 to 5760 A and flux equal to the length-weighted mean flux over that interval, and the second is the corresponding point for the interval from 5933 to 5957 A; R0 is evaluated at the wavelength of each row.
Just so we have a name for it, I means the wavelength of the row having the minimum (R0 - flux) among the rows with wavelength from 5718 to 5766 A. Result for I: 5758.92 A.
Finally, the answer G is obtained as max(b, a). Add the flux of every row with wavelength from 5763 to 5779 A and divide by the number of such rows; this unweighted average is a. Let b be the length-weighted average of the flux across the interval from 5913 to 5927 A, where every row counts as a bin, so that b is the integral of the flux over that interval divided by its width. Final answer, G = 9.5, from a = 9.52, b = 9.0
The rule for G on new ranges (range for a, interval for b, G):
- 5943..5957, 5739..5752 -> 9.4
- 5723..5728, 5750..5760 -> 9.4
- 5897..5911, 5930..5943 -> 9.1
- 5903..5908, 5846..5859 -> 8.9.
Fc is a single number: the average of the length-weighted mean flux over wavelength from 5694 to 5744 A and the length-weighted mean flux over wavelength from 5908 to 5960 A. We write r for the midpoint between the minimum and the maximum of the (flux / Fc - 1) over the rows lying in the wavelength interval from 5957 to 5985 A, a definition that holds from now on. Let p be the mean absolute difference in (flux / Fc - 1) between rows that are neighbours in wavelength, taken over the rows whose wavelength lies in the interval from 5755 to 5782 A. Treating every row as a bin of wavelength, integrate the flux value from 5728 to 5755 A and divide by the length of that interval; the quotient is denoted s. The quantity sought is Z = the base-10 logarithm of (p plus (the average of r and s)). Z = 0.669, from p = 0.018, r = -0.004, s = 9.31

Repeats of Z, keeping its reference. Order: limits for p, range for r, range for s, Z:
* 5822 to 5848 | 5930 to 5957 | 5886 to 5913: 0.623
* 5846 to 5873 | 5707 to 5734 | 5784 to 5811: 0.677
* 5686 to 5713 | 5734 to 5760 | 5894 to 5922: 0.642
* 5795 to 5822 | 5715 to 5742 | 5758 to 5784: 0.677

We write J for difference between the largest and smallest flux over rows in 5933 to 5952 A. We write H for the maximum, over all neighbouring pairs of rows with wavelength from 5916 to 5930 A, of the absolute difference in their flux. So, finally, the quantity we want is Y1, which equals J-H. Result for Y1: 0.00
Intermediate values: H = 0.33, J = 0.33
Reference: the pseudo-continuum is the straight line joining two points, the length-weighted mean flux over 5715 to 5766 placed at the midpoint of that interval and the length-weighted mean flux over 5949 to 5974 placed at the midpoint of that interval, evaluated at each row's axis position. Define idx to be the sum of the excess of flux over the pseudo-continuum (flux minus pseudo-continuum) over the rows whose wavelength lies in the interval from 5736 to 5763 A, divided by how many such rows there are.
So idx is -0.01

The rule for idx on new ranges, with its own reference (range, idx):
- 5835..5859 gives -0.11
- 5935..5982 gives 0.03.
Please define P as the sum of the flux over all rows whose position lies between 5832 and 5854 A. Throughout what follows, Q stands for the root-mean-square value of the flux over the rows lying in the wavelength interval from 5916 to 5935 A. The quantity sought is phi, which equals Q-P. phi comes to -64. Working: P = 73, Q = 9.08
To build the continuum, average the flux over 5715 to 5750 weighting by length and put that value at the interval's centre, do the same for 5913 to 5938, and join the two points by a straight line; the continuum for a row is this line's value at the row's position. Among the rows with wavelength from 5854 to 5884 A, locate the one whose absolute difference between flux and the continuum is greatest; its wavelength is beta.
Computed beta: 5857.89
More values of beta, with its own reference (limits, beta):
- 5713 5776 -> 5769.54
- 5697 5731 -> 5711.38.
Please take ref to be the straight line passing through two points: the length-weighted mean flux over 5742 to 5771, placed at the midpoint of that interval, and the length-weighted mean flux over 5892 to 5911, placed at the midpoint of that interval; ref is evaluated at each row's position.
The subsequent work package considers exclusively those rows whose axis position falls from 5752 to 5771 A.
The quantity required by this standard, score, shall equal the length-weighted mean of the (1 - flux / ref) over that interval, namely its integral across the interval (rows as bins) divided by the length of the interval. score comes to -0.004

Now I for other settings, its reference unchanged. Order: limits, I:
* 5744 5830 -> 5806.86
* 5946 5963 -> 5950.33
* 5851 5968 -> 5936.64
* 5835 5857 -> 5839.03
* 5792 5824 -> 5806.86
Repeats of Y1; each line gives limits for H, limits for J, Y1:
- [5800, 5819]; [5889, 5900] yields 0.61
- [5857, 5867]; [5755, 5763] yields -0.13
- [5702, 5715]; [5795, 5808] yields 0.63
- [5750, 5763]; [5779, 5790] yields -0.06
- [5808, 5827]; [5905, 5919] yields -0.19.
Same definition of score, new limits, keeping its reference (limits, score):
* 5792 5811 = -0.049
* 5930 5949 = -0.096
